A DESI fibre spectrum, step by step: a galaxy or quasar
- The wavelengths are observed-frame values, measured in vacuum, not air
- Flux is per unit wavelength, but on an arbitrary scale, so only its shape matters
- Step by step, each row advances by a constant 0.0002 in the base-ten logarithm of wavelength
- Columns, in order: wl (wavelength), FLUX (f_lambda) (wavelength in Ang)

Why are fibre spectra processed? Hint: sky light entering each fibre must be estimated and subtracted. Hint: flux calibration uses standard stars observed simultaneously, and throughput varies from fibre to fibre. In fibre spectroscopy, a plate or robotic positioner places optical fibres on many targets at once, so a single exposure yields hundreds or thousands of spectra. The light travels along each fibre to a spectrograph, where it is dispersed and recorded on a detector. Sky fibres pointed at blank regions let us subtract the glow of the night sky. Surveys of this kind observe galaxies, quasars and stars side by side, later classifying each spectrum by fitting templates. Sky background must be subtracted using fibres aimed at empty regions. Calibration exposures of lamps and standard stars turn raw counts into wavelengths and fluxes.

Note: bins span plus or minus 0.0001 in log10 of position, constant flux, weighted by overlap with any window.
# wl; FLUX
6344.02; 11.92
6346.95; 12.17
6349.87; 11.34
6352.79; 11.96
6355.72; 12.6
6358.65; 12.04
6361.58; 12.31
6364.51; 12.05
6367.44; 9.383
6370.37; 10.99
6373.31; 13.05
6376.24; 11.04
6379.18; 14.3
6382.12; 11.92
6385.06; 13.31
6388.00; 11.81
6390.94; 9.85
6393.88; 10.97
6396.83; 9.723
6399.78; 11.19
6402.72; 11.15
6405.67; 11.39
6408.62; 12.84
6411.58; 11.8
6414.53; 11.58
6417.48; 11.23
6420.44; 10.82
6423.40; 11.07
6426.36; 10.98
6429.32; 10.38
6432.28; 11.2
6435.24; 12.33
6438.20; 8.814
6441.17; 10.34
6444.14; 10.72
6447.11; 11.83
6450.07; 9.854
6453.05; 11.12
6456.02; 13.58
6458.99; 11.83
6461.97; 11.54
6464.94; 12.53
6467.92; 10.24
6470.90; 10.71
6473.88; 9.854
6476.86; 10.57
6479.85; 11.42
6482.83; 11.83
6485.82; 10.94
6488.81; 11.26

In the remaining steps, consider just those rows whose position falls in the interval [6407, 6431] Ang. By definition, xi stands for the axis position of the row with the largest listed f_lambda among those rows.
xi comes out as 6408.62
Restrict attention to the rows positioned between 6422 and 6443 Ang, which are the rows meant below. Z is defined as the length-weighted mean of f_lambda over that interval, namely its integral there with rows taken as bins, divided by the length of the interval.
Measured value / 10.7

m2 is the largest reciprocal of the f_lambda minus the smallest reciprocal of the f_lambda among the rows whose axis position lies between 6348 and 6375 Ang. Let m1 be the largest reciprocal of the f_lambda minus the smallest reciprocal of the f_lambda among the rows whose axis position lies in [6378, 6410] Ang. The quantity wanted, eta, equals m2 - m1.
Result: -0.0030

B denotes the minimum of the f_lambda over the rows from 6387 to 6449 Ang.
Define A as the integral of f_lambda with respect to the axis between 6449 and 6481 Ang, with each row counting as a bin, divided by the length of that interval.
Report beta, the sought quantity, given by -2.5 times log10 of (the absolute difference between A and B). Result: -1.0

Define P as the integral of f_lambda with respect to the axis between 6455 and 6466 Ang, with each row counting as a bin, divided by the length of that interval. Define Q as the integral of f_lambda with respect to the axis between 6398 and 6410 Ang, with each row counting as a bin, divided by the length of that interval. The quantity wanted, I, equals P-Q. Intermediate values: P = 12.3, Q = 11.6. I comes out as 0.7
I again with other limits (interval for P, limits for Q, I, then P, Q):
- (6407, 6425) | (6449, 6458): -0.1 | 11.5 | 11.6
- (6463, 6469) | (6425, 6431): 0.8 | 11.5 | 10.7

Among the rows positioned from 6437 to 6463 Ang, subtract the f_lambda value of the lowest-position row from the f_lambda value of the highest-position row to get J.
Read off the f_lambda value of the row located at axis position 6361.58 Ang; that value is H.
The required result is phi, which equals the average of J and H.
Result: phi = 7.5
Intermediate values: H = 12.31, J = 3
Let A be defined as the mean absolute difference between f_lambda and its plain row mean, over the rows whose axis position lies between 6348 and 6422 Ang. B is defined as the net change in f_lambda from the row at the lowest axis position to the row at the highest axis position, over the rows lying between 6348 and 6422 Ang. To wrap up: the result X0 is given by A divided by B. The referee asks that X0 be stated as -1.6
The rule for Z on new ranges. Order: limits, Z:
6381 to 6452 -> 11.1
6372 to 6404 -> 11.7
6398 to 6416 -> 11.6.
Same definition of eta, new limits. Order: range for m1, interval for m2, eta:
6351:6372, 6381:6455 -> 0.0111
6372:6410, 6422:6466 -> 0.0069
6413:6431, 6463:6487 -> 0.0117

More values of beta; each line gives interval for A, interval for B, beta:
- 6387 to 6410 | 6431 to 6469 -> -0.9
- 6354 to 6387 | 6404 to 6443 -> -1.3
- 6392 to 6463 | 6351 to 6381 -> -0.6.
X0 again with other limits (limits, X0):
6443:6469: -1.8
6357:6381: 0.5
